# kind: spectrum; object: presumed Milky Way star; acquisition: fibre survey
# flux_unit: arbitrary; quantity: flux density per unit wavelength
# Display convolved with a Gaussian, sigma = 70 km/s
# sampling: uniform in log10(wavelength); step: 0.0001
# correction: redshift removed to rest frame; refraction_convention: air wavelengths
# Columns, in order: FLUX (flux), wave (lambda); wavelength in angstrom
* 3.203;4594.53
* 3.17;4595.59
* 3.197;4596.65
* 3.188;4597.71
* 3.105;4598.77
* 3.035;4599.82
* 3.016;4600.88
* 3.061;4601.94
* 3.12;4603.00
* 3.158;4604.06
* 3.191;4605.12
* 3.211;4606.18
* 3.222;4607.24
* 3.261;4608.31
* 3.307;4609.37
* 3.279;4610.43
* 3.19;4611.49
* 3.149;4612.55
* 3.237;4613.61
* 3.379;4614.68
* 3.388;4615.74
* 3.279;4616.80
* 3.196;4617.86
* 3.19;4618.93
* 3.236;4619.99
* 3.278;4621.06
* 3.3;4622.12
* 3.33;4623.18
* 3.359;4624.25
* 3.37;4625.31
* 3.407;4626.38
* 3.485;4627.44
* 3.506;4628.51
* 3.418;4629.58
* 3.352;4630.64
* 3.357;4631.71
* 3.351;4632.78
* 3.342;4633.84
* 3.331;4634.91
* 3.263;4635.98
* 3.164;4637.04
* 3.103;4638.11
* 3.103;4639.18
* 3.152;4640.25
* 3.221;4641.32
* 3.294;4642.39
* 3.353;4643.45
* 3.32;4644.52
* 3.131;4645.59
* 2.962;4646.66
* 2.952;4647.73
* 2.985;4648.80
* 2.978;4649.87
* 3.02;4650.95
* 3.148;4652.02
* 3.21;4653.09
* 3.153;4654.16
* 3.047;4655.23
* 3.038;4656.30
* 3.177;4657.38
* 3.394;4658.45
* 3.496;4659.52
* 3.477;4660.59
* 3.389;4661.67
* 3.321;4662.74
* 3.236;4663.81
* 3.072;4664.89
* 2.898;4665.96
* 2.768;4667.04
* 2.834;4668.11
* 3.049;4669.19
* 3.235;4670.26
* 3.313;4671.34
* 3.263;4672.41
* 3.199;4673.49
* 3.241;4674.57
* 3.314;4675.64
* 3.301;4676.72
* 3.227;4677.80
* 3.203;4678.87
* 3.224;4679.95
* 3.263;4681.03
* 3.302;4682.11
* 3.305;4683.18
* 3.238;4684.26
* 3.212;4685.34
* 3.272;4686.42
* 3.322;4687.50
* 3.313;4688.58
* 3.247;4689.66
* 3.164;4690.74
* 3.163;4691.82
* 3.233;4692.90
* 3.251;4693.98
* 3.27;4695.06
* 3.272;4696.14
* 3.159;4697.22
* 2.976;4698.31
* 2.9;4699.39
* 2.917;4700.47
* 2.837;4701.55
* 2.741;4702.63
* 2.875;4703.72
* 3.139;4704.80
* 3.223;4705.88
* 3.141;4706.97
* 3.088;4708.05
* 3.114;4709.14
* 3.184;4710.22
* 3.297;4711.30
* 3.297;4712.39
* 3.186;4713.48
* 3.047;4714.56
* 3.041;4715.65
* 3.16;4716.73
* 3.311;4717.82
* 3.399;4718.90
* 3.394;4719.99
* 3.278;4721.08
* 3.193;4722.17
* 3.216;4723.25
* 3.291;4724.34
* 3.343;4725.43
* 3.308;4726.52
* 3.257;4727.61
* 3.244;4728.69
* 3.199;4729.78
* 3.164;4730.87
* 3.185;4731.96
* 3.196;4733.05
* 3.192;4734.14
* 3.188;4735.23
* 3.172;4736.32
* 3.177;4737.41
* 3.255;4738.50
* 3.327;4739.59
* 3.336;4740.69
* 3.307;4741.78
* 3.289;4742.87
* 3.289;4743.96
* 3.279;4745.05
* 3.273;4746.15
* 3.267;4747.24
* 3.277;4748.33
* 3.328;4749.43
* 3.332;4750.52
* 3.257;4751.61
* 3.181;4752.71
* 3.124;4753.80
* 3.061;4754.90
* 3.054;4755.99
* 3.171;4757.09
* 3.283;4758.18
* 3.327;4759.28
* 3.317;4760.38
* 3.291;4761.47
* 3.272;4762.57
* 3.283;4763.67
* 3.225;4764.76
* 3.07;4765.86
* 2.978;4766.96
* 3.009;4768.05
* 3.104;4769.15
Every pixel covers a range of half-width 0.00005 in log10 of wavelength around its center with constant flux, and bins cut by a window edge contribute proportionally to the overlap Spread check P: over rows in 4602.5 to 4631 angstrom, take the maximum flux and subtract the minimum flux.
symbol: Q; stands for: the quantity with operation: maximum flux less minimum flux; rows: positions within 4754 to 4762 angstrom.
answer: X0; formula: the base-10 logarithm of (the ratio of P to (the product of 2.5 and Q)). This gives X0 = -0.2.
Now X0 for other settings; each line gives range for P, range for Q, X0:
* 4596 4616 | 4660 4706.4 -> -0.7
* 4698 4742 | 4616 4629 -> -0.1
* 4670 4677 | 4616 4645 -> -0.9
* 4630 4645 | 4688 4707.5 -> -0.8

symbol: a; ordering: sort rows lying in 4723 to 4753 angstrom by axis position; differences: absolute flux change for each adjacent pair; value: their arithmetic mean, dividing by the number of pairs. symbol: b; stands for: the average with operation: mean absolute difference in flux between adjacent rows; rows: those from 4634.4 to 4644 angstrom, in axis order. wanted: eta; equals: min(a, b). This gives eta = 0.030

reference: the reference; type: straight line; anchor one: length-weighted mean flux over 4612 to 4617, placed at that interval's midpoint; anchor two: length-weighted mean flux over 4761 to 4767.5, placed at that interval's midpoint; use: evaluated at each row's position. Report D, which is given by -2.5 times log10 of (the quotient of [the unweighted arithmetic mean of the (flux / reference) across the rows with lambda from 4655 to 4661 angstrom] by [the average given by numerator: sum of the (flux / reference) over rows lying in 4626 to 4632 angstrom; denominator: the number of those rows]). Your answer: 0.04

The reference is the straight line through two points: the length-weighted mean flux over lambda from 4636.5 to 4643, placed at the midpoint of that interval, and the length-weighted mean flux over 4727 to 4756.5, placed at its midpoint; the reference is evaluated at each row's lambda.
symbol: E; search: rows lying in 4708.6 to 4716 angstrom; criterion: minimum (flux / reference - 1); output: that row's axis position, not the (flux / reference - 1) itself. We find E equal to 4715.65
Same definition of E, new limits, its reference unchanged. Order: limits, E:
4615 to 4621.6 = 4618.93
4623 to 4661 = 4647.73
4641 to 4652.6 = 4647.73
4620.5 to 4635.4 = 4621.06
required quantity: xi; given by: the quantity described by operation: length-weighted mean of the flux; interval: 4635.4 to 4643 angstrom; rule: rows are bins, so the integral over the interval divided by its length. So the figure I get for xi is 3.19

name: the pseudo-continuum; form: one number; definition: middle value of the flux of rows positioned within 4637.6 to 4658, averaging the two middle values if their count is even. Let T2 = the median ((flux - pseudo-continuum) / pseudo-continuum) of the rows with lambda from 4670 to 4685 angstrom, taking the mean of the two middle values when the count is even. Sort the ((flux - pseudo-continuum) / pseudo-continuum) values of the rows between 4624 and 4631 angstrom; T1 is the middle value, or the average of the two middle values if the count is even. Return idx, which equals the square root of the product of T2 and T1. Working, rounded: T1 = 0.088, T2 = 0.039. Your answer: 0.058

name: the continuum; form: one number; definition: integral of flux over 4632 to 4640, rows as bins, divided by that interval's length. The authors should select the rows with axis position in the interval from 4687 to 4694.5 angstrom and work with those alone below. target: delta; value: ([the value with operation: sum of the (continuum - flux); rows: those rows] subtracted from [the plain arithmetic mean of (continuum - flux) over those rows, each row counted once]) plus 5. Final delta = 5.0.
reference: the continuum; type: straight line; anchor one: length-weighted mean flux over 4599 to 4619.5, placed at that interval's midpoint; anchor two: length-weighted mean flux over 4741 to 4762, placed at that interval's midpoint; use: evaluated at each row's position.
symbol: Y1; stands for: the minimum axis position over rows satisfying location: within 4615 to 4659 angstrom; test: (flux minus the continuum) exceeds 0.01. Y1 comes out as 4615.74 angstrom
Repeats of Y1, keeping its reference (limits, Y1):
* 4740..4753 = 4740.69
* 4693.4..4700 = 4693.98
